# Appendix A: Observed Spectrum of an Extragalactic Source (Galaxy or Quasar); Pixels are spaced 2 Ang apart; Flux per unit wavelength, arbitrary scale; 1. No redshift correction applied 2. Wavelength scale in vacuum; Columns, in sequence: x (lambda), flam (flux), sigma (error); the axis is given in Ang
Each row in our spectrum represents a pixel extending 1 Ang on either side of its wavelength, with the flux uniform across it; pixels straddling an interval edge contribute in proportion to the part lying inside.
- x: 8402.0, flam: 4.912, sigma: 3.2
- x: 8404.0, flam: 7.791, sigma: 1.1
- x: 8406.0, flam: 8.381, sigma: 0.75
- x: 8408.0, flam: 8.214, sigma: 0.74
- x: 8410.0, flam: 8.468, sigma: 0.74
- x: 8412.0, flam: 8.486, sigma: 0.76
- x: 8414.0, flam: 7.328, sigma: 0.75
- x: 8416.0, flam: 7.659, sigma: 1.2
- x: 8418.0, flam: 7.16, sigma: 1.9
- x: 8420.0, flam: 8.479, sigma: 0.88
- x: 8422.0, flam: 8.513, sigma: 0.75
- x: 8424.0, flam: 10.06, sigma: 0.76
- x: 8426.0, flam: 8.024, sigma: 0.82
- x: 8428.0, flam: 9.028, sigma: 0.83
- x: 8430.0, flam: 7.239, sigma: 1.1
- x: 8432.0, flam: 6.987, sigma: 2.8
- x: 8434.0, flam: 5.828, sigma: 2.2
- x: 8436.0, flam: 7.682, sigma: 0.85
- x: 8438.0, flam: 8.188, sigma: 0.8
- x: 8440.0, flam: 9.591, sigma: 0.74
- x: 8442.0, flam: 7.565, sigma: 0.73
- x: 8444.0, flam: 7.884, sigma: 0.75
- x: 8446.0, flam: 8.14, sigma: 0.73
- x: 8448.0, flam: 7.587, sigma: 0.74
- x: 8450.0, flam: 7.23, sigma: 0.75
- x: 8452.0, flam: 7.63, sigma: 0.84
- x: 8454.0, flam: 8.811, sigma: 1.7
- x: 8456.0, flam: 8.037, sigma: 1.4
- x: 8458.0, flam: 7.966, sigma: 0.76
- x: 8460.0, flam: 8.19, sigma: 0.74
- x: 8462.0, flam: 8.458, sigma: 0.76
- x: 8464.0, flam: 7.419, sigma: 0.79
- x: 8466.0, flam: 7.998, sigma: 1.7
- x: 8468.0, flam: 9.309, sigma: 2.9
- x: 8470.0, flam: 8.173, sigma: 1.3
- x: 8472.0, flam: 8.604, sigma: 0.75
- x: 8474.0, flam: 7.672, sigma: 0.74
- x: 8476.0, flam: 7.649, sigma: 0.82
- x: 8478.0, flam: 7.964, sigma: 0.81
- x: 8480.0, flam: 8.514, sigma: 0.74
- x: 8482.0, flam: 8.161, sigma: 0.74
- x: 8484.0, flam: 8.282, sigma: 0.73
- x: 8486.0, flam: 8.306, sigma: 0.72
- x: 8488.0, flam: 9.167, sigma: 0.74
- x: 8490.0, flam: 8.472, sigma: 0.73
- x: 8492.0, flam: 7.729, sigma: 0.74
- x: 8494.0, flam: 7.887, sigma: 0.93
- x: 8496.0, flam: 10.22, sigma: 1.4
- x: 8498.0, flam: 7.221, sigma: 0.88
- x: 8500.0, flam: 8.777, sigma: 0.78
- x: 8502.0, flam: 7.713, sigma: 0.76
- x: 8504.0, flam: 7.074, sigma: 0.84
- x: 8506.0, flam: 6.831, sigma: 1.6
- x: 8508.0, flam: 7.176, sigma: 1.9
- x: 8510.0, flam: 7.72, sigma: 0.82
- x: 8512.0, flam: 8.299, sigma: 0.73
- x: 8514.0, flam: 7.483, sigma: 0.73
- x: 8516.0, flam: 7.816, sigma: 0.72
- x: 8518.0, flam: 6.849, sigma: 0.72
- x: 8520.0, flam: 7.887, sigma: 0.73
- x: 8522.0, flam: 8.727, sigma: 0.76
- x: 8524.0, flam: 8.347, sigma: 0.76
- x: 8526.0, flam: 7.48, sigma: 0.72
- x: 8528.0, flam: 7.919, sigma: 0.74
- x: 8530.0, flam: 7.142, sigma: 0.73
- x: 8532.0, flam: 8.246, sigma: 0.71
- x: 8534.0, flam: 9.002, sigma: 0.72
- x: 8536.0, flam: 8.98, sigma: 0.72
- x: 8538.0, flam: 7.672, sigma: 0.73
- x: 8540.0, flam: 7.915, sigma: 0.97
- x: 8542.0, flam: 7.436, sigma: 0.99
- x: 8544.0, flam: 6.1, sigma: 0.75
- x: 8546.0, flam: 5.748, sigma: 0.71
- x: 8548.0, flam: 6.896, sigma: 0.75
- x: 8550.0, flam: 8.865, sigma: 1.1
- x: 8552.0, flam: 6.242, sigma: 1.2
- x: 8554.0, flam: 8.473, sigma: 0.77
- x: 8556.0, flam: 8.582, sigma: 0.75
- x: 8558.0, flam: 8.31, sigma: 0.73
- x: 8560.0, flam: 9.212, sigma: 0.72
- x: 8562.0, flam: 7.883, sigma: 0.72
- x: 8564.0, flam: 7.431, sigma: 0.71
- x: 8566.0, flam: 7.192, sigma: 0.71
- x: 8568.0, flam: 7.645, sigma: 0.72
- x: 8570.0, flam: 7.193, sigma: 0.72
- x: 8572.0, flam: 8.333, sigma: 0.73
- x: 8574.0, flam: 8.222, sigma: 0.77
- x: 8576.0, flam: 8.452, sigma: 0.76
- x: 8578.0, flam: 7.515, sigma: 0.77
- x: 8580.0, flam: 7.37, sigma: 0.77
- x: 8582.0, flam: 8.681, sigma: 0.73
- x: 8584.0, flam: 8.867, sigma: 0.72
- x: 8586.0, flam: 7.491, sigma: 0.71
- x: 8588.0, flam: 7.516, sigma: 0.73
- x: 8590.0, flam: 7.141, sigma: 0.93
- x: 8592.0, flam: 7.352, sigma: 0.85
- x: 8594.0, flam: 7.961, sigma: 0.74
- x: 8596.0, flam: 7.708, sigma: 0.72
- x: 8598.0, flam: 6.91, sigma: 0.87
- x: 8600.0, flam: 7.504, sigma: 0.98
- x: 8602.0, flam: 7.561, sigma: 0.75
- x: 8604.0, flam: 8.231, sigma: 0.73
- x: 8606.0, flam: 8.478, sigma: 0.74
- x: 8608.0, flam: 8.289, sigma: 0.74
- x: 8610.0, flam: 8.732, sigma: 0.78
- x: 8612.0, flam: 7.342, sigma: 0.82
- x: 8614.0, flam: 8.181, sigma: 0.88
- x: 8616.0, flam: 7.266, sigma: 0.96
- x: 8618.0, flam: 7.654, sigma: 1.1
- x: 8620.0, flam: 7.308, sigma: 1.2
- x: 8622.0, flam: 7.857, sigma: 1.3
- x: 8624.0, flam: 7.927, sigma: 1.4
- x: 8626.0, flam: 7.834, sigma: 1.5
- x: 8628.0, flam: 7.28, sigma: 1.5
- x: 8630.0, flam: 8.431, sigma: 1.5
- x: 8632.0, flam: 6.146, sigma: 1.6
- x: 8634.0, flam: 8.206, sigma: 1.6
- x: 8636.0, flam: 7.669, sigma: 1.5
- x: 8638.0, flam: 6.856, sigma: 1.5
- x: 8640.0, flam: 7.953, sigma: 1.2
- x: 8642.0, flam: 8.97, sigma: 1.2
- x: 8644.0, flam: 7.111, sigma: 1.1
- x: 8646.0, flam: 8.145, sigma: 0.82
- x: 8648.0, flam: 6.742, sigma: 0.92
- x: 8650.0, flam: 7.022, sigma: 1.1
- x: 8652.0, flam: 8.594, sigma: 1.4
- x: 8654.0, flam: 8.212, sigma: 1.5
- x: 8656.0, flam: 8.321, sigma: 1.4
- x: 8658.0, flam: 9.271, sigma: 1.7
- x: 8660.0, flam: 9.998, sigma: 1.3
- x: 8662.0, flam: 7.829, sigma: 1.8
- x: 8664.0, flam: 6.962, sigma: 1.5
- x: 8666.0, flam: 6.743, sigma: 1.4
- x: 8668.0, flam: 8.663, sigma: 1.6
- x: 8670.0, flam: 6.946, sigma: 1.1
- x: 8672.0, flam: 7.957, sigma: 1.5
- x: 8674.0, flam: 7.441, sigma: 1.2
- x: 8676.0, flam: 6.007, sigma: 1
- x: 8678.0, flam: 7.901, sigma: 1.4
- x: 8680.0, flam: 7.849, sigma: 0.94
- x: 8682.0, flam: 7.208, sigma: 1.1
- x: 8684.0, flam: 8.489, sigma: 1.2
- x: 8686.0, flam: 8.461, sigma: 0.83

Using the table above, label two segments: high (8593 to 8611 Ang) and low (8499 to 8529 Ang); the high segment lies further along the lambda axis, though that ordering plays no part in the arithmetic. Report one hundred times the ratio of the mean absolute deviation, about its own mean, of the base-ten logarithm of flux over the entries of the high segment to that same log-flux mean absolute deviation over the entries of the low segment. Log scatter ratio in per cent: 93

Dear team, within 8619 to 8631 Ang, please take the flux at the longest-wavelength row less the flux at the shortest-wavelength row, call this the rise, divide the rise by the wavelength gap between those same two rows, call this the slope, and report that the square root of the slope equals 0.34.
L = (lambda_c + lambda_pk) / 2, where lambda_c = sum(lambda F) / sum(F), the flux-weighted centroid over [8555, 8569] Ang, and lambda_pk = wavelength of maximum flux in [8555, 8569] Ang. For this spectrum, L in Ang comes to 8560.9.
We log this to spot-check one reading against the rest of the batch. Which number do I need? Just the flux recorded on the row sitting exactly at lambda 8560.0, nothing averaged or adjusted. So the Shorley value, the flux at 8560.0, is 9.212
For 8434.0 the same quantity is 5.828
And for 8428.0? 9.028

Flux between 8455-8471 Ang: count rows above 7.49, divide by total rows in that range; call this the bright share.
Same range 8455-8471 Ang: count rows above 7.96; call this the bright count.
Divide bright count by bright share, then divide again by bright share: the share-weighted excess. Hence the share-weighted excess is 9.1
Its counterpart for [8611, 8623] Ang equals 4.0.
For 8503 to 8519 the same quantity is 7.1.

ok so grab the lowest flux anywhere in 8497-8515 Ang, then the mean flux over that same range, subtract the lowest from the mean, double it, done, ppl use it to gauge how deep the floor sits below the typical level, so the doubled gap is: 1.5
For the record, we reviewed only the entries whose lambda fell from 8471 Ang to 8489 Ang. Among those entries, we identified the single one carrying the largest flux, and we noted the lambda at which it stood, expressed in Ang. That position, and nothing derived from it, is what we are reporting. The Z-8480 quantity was 8488.0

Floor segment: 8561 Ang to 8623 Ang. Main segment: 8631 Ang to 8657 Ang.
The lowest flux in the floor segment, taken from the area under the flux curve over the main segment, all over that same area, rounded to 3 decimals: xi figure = 0.965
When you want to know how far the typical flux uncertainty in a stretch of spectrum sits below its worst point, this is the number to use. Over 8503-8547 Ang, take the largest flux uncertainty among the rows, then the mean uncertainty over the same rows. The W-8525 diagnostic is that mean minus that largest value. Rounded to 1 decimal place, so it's -1.0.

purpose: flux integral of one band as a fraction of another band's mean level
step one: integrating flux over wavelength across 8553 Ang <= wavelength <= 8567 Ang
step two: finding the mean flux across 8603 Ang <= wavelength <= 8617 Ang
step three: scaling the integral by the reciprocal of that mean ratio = 14.1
